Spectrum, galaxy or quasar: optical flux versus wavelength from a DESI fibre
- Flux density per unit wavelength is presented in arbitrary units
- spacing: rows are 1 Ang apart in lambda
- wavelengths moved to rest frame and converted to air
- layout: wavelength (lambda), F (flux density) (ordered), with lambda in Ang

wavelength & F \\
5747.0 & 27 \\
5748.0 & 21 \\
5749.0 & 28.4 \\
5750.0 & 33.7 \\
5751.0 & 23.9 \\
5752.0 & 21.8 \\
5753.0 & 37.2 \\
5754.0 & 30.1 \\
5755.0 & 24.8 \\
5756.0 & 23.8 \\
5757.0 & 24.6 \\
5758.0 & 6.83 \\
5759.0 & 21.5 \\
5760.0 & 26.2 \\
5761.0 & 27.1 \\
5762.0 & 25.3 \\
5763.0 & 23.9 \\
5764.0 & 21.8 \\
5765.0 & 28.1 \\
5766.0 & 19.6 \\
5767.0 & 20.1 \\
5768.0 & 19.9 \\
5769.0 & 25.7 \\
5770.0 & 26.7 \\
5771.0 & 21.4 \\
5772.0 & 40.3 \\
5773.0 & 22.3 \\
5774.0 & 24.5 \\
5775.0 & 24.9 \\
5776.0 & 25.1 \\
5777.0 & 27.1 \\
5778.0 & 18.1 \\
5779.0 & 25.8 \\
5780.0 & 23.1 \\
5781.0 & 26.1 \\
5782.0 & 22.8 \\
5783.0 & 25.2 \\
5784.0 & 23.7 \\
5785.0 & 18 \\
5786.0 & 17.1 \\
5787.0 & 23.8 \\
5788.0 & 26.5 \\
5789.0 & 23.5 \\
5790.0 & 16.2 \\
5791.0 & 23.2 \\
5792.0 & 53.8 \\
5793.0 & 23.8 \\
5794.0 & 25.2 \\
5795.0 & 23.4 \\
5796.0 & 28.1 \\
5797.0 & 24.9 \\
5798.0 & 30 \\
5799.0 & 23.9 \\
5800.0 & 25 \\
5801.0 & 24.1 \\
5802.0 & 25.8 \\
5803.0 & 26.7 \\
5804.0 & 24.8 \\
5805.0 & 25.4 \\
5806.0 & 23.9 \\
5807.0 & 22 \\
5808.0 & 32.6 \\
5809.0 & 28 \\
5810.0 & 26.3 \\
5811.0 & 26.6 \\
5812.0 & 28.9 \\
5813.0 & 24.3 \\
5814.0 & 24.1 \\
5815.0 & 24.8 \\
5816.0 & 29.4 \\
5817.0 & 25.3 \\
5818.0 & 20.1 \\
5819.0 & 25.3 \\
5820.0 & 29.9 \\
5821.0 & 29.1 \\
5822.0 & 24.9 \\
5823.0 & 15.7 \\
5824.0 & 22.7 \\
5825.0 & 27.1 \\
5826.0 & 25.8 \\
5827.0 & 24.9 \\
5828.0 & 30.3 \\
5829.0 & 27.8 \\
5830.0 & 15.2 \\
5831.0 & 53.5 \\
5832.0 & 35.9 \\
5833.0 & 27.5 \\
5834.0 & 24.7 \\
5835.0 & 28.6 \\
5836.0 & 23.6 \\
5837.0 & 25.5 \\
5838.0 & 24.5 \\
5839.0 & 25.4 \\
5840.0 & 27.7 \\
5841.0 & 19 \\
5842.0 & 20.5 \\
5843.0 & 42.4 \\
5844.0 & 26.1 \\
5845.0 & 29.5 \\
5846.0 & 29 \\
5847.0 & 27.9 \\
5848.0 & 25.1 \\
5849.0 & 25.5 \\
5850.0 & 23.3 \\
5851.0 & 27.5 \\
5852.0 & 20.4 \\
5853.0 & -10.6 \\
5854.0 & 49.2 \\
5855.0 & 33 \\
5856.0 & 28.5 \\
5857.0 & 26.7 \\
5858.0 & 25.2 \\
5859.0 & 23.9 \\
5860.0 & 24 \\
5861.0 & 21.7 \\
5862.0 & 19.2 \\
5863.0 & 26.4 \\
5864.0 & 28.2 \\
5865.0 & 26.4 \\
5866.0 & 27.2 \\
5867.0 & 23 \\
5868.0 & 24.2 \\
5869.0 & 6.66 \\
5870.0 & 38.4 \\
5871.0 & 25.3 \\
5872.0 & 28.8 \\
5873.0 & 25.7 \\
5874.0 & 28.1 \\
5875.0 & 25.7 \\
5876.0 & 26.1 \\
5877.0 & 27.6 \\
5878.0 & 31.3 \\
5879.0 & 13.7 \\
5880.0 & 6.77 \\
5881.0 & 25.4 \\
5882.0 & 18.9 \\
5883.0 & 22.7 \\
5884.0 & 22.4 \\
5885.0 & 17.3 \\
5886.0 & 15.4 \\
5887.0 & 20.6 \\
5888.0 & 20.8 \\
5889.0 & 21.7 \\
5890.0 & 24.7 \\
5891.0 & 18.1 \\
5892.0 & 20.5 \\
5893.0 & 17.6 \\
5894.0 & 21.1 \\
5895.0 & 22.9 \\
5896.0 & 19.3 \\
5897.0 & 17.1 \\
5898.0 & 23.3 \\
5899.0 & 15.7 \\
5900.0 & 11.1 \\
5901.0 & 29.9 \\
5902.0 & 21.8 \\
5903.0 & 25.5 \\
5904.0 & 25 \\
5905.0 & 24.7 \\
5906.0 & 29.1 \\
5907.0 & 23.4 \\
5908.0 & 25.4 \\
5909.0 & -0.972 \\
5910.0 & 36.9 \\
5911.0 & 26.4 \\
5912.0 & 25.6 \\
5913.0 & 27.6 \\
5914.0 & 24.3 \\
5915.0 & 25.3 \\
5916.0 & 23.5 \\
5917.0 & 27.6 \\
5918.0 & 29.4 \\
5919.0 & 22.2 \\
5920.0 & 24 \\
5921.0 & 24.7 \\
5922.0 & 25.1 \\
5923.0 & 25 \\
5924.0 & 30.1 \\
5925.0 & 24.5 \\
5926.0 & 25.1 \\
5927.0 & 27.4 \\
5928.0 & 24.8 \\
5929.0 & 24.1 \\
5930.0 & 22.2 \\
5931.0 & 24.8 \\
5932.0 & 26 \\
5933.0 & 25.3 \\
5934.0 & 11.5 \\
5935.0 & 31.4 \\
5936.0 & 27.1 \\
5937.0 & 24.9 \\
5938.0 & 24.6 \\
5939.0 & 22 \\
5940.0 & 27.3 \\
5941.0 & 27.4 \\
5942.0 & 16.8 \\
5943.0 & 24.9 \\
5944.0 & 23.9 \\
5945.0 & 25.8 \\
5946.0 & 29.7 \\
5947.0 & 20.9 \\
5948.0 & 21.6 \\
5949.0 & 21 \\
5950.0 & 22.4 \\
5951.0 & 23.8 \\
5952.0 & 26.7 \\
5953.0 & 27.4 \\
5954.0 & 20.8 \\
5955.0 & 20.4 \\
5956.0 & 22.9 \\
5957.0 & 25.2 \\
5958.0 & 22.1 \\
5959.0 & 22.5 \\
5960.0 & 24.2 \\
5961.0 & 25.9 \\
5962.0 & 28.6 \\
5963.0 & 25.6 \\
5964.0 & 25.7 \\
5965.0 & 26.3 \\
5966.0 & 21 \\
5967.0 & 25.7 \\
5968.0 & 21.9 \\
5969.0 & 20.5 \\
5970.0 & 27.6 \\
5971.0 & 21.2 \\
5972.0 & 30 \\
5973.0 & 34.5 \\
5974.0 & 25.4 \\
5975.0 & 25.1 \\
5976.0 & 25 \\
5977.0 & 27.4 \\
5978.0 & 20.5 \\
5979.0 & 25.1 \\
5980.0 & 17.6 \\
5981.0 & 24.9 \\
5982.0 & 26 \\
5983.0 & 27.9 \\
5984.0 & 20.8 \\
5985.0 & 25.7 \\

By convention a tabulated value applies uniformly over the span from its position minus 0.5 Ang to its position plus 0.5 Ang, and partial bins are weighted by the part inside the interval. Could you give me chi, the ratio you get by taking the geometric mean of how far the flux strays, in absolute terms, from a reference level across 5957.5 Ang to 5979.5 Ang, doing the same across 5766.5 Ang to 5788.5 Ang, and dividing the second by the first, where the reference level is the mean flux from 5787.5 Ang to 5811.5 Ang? 1.12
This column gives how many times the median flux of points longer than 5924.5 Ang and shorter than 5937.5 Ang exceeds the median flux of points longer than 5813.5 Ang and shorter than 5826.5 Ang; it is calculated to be 0.98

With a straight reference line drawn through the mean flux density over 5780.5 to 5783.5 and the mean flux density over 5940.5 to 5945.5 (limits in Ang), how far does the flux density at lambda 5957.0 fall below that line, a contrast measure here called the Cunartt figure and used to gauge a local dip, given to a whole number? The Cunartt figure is -2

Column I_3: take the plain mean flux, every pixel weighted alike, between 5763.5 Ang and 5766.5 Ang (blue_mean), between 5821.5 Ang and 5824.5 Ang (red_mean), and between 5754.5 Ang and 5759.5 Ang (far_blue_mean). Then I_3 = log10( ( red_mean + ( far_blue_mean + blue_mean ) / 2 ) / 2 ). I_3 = 1.33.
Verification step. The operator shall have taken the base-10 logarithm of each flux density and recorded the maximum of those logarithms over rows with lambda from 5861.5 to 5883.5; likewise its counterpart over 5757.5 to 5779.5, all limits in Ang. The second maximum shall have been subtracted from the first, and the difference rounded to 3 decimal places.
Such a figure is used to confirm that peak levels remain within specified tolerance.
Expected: -0.021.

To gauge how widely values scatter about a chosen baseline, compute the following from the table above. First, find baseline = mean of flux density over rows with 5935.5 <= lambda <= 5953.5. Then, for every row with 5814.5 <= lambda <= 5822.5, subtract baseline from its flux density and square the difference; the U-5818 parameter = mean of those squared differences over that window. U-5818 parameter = 12.4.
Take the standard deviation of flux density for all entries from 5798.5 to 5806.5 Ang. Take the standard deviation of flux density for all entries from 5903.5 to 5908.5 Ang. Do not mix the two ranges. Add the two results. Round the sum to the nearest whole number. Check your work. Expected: 3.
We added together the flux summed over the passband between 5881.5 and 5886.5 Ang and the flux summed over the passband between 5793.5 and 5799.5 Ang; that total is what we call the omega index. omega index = 252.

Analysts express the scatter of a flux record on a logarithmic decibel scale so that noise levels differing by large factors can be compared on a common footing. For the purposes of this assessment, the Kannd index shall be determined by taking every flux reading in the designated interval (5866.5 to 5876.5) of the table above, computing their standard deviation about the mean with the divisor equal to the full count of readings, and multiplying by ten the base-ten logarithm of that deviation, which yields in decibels 9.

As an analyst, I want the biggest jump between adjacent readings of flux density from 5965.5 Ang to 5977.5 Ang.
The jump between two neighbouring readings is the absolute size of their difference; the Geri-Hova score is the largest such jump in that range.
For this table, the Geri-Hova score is 9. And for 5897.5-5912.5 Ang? 38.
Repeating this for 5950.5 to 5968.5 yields 7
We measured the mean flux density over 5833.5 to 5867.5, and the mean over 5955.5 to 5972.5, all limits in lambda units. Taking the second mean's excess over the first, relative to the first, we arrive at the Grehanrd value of -0.04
